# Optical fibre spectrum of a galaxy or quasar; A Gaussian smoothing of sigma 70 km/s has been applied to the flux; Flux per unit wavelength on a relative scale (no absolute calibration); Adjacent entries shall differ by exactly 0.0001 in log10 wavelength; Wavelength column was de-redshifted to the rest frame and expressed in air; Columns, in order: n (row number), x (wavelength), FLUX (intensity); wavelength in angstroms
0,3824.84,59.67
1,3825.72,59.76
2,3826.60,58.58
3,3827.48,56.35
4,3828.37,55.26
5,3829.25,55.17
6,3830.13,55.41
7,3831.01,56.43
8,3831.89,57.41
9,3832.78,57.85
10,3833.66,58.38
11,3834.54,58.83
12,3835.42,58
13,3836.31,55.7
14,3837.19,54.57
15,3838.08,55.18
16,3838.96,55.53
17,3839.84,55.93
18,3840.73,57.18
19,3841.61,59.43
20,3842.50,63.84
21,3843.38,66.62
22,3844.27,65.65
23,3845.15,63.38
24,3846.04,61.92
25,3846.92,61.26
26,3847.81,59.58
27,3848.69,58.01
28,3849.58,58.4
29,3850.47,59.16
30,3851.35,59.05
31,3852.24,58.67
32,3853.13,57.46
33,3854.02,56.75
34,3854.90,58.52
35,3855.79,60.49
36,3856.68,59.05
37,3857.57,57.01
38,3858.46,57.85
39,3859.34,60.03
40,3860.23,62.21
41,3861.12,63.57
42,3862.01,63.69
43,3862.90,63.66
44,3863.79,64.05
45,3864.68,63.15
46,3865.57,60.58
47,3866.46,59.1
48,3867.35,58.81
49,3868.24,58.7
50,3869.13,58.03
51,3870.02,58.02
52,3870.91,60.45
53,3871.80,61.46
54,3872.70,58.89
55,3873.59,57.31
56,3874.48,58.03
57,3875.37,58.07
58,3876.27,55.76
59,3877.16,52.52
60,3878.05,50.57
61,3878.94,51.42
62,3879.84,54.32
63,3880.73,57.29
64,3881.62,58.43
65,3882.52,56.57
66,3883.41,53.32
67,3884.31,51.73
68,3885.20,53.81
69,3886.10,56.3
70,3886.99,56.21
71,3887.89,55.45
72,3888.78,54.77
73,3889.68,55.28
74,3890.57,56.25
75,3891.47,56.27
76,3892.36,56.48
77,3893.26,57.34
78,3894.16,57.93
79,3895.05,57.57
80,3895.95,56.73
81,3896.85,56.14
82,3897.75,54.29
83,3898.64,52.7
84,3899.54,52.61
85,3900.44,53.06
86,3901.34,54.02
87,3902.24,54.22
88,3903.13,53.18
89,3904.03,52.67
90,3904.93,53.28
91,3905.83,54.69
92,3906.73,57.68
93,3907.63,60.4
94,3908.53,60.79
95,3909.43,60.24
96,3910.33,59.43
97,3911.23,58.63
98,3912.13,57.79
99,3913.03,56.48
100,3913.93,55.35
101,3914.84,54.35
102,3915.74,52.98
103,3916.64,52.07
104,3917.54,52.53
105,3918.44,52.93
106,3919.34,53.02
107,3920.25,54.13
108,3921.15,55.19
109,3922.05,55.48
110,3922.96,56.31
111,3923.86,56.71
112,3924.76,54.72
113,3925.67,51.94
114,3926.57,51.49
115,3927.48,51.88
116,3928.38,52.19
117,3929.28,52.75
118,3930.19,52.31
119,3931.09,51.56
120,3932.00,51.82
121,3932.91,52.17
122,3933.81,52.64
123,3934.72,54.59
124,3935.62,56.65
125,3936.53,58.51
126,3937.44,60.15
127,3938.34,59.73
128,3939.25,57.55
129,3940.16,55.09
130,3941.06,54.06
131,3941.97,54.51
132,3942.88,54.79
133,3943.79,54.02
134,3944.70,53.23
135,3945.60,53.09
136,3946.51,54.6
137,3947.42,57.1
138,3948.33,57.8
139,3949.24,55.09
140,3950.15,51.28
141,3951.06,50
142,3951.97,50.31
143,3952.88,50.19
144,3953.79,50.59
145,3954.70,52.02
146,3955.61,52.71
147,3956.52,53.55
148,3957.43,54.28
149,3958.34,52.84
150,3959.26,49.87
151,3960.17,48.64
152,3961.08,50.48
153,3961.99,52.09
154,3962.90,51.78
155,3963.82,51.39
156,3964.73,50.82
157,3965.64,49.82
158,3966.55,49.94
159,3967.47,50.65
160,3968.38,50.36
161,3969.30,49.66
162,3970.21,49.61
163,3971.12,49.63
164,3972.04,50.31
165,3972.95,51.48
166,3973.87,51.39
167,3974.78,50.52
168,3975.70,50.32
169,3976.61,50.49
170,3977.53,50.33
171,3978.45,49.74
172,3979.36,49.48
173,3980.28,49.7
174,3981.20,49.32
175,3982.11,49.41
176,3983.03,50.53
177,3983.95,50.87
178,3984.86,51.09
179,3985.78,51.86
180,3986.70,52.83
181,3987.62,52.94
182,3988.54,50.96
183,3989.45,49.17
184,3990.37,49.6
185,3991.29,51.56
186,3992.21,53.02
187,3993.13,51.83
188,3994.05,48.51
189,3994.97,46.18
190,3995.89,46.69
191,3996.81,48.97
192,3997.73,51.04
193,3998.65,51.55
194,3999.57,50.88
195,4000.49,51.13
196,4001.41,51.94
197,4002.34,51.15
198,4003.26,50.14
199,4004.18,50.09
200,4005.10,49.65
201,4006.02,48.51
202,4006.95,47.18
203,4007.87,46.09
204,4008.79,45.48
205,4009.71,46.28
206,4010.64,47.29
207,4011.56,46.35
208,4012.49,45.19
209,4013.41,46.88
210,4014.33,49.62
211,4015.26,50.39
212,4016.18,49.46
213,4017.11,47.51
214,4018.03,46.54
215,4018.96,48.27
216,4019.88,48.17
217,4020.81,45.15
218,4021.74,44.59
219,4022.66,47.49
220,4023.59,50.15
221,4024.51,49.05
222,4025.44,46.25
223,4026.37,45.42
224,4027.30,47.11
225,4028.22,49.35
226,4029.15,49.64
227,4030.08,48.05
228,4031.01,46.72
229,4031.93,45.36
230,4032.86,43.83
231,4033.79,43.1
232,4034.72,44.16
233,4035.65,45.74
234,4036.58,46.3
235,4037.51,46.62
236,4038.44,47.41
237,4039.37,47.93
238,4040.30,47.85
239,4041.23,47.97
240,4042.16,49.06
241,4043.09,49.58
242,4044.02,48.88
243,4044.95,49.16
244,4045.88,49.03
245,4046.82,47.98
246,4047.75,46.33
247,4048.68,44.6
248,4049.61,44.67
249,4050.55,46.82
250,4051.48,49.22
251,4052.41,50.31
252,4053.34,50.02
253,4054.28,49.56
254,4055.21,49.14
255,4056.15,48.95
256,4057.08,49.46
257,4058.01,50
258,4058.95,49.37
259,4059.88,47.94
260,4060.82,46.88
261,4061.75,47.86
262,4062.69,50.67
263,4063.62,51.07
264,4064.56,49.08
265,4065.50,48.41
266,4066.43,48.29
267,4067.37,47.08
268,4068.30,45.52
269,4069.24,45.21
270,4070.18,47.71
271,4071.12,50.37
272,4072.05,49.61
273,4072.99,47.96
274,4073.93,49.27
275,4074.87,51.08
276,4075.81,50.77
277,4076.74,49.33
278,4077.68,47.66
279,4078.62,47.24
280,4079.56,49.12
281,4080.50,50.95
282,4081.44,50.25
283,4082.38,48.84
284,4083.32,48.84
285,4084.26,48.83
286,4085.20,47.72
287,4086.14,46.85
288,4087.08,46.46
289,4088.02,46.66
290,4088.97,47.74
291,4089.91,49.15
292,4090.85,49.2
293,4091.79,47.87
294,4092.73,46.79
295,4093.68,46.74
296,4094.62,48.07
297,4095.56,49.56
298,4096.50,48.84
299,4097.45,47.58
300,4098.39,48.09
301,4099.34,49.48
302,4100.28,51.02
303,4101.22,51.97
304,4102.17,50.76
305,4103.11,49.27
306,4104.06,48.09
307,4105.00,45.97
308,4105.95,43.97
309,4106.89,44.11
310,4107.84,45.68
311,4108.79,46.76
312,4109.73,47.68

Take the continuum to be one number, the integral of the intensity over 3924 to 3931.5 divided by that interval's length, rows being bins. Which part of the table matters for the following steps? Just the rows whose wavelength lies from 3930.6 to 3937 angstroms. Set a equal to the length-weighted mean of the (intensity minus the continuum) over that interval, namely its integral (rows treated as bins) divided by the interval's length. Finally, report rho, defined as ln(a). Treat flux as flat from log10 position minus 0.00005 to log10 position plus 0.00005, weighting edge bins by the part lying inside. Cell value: 0.4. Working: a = 1.4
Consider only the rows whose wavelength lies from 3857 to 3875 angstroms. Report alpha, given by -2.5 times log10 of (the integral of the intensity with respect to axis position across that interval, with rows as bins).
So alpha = -7.59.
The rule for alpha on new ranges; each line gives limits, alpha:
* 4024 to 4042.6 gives -7.35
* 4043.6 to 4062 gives -7.37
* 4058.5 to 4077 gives -7.39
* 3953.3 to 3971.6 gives -7.43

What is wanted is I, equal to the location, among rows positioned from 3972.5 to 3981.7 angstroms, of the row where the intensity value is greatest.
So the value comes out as 3972.95 angstroms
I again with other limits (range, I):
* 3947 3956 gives 3948.33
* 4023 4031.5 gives 4023.59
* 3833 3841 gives 3834.54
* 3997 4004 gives 4001.41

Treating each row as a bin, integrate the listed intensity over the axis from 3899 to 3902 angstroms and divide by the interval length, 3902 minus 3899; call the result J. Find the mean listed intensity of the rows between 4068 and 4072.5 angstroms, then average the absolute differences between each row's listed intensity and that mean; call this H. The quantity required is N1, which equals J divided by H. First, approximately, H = 1.9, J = 53.1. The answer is 29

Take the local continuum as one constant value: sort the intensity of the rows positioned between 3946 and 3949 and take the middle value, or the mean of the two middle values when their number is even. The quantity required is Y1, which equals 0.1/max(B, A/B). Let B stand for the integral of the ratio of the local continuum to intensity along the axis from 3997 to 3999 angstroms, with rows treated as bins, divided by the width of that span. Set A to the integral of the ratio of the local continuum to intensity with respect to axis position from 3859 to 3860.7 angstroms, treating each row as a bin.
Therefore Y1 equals 0.071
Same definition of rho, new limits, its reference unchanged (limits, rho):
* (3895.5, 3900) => 0.7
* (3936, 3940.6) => 1.7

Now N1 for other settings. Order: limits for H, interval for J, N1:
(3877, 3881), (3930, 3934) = 25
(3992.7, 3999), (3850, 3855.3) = 31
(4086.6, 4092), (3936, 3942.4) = 64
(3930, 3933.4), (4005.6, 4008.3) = 172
